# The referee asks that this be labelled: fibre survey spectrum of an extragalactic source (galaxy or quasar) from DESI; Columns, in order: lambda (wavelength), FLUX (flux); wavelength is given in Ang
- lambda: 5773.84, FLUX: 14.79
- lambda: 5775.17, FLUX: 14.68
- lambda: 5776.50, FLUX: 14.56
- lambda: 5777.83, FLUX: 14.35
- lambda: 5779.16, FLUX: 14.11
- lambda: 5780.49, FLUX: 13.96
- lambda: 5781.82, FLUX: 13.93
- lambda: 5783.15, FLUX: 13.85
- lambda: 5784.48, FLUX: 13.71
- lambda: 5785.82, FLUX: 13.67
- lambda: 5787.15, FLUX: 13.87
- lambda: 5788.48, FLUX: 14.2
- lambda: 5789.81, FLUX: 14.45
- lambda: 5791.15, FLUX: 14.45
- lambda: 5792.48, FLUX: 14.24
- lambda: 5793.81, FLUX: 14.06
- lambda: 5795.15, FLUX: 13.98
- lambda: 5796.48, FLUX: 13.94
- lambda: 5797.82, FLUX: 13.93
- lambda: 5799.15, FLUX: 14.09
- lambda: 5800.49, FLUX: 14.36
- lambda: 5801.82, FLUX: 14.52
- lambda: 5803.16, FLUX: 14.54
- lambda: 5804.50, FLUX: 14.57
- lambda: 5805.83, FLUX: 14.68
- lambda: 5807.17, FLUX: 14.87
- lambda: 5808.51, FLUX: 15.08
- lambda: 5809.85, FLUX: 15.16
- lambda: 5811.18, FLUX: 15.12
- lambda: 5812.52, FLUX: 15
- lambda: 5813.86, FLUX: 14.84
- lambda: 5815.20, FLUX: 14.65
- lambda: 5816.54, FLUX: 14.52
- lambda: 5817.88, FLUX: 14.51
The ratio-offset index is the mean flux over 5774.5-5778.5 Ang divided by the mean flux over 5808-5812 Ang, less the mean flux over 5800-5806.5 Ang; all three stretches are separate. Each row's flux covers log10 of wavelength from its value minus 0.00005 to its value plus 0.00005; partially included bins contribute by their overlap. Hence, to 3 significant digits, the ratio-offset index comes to -13.6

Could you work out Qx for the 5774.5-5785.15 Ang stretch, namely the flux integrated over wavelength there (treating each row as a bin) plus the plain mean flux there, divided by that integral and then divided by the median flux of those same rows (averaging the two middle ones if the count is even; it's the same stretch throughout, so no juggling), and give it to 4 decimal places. 0.0779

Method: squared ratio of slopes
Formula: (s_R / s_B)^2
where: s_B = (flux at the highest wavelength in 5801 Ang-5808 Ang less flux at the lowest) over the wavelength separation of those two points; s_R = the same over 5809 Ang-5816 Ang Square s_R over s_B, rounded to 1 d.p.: 2.1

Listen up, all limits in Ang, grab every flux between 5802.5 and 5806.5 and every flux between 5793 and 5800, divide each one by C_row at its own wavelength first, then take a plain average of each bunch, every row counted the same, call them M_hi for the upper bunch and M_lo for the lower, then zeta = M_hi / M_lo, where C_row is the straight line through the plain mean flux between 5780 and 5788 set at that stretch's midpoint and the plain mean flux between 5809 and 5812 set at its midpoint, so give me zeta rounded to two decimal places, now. 1.01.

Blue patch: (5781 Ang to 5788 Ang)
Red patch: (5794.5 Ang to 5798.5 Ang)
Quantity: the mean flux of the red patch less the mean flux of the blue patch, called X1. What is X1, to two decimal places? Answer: 0.14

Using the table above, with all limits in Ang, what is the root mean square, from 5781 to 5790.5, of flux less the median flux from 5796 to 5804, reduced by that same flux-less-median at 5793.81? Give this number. 0.5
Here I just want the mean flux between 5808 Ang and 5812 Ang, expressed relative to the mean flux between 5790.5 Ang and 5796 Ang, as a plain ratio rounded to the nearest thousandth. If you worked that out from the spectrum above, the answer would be 1.066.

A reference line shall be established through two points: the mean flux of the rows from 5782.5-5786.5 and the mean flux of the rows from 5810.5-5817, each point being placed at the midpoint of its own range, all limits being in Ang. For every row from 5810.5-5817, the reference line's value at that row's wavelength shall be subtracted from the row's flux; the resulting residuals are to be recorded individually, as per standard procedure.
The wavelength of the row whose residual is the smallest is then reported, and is 5816.54 Ang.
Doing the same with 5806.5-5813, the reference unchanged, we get 5812.52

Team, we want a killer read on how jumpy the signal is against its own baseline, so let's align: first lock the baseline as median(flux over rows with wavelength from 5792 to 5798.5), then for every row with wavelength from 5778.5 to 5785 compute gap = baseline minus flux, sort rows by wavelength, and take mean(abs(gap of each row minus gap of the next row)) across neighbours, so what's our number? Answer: 0.100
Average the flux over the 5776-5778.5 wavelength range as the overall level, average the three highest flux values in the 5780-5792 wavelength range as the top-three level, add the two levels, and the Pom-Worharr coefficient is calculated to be 28.8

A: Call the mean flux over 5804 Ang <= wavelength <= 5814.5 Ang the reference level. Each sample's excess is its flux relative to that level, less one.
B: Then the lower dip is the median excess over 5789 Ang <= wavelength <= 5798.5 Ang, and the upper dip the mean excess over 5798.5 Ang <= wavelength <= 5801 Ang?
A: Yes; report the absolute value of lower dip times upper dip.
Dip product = 0.0027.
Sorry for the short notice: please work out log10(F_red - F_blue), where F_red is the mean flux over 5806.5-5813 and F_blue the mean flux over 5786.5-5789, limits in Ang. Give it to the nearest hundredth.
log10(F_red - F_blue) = 0.00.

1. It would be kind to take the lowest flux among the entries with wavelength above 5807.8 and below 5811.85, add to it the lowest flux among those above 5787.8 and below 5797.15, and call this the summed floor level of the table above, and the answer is 29.0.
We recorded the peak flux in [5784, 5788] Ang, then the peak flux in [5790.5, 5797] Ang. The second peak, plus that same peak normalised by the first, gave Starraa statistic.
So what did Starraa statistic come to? 15.5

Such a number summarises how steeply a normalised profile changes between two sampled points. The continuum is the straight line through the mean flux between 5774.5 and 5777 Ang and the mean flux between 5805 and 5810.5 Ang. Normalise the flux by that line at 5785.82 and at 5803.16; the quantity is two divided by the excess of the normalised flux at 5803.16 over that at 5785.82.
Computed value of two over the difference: 42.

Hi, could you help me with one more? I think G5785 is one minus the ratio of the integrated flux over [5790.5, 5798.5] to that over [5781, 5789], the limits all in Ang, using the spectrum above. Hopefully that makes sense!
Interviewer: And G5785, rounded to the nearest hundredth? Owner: -0.02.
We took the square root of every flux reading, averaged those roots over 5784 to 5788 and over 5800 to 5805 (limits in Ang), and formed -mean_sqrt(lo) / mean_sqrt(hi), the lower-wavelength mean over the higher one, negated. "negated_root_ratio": -0.974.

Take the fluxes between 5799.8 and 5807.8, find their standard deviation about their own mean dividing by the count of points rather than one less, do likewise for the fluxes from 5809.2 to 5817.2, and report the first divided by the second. 0.66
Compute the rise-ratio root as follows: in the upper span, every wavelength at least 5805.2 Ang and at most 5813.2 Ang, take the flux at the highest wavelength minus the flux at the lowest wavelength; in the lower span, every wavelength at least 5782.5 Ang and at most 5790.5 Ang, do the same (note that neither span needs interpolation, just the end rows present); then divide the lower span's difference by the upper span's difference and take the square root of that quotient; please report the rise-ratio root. 1.4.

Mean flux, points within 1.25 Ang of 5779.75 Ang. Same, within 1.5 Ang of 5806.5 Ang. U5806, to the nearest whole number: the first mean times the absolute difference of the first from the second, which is 10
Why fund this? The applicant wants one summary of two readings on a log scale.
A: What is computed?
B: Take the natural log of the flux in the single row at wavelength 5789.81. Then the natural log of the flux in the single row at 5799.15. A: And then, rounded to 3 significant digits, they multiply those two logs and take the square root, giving 2.66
